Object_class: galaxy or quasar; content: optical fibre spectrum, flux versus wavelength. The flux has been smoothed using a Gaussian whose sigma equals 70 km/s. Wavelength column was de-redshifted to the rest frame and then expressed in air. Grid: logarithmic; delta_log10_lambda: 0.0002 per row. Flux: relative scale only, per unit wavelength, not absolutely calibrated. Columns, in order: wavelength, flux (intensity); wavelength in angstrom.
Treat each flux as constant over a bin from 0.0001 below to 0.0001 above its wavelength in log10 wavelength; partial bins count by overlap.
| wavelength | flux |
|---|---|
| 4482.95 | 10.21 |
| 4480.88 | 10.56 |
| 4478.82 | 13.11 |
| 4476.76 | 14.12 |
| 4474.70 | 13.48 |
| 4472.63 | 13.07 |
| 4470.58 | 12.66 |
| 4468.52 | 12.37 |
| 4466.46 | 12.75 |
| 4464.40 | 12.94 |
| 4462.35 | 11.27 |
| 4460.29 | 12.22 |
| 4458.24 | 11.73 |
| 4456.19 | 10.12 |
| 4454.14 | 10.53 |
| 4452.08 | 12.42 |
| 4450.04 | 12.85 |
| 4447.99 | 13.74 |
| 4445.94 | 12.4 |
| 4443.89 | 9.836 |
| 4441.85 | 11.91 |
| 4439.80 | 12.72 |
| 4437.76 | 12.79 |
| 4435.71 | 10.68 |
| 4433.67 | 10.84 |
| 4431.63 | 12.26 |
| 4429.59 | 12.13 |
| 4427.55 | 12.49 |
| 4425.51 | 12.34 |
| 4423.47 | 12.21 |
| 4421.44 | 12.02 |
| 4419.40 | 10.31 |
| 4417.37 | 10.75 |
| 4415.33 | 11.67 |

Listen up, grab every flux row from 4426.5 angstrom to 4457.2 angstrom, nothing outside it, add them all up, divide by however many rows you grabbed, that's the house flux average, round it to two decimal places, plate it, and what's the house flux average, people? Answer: 11.85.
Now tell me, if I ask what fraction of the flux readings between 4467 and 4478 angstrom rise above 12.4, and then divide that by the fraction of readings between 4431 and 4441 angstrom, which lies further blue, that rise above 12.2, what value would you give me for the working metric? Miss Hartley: 1.33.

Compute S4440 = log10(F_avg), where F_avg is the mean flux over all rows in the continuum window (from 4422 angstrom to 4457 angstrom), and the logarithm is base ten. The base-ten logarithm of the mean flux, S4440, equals 1.08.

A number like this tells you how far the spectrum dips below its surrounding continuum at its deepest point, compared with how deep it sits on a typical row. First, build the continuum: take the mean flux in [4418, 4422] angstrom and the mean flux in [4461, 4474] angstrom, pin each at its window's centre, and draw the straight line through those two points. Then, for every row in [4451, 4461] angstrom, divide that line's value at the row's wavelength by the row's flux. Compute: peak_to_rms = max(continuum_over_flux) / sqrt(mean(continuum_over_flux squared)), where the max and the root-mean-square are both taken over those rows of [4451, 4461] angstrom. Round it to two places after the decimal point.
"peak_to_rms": 1.12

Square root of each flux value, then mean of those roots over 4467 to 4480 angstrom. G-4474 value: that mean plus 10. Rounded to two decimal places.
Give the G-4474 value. 13.62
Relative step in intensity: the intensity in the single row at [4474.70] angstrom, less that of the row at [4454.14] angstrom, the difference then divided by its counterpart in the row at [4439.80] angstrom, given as 0.23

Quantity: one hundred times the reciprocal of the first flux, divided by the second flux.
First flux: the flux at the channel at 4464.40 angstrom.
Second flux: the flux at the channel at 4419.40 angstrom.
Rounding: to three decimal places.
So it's 0.750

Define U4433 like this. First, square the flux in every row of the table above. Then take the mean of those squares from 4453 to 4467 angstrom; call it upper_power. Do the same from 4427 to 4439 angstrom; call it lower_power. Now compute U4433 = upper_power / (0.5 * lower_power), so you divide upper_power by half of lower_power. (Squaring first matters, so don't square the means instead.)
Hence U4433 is 1.93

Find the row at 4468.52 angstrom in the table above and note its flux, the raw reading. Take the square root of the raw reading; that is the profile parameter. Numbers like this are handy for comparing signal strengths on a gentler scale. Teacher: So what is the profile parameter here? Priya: 3.52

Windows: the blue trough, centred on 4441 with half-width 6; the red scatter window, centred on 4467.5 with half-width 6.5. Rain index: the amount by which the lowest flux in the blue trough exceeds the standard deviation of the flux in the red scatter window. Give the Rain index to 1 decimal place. 9.2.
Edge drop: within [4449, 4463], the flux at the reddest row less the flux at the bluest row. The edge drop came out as -1.6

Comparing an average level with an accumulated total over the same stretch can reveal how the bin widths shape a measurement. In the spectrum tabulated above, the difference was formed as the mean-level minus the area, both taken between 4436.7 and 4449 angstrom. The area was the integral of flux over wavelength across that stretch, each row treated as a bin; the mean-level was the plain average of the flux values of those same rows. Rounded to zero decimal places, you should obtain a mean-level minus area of -138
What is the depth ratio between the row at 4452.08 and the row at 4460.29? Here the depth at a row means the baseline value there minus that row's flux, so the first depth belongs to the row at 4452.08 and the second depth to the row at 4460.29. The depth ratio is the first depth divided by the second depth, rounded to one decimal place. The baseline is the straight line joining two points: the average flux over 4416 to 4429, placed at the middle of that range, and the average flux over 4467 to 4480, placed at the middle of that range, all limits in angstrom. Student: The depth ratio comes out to 0.2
